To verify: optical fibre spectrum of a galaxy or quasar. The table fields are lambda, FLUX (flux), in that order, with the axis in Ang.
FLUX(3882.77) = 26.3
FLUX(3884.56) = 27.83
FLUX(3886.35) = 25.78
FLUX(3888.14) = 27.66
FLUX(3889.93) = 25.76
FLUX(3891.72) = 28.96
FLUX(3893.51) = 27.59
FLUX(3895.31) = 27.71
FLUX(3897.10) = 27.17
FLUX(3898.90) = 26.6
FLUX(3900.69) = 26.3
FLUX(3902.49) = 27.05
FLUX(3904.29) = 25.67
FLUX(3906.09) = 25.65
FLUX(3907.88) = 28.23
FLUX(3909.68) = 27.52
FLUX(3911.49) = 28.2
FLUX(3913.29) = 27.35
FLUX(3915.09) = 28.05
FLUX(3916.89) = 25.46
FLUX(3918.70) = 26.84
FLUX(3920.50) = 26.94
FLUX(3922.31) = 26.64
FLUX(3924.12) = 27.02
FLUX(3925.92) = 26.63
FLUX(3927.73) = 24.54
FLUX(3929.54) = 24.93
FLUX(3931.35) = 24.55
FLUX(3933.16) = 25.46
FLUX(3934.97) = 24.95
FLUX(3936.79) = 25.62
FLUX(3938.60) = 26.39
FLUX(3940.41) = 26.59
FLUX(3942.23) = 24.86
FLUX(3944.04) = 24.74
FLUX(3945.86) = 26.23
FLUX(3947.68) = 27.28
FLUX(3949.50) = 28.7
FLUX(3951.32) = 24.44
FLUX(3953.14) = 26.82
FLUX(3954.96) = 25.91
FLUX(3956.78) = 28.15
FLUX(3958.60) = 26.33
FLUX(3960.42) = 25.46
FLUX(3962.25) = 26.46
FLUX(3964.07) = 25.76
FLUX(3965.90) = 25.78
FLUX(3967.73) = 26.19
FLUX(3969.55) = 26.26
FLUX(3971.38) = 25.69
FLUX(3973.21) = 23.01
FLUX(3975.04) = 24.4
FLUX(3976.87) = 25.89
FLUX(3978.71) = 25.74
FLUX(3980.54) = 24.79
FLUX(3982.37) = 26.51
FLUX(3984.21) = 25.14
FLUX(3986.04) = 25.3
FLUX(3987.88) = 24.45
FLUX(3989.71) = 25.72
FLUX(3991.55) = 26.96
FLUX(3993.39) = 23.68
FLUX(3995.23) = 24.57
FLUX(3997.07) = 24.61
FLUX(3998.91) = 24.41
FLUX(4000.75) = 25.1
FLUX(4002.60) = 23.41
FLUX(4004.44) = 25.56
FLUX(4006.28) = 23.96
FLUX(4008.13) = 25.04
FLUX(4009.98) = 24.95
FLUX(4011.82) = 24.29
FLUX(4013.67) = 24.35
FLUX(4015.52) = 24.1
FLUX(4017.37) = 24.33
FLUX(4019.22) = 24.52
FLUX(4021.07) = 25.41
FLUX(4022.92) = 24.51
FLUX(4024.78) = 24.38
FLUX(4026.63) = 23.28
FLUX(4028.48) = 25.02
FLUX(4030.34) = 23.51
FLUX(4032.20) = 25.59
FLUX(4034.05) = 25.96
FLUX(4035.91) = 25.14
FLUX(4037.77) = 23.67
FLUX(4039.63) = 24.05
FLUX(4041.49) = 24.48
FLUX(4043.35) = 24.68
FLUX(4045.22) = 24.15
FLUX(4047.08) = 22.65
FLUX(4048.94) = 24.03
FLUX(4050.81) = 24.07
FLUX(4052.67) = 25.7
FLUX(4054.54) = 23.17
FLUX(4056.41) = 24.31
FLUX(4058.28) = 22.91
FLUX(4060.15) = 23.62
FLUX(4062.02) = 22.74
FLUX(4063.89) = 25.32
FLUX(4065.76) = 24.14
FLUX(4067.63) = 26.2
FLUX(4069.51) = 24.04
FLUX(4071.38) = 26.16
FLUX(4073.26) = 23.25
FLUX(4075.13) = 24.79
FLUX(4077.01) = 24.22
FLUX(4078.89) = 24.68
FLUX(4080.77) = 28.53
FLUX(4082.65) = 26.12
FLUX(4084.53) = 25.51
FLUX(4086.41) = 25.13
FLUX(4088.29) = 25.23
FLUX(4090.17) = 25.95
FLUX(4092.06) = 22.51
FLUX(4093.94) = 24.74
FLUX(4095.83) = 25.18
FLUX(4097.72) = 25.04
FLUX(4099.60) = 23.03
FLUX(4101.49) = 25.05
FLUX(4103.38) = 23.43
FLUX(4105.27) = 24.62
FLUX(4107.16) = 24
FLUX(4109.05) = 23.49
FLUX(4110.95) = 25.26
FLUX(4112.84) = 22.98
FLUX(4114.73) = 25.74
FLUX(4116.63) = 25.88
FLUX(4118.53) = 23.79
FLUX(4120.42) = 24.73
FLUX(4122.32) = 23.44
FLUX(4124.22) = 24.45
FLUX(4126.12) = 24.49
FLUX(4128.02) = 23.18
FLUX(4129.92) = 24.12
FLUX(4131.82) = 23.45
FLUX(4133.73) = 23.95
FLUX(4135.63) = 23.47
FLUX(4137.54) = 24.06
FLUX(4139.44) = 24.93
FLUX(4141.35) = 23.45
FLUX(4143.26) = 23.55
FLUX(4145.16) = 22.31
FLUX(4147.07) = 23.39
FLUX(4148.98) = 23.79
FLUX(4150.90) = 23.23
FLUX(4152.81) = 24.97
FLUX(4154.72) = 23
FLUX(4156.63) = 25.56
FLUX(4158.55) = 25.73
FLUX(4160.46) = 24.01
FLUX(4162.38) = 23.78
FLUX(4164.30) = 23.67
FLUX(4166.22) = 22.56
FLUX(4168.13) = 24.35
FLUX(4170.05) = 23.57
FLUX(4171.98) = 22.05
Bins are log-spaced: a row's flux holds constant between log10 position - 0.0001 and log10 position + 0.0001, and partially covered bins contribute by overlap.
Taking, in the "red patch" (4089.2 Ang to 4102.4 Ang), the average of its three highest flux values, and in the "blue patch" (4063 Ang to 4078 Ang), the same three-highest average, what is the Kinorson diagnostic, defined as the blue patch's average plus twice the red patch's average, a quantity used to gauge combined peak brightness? 77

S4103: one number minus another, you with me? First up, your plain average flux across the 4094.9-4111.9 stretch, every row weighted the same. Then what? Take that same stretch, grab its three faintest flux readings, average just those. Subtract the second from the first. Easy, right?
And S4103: 1.03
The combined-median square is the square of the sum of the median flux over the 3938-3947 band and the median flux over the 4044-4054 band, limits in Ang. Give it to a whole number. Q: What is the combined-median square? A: 2530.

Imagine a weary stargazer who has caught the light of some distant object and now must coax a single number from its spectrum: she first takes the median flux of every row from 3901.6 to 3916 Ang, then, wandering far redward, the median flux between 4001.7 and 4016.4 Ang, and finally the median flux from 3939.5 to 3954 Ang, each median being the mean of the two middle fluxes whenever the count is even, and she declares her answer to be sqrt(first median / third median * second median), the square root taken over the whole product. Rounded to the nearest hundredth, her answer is 5.03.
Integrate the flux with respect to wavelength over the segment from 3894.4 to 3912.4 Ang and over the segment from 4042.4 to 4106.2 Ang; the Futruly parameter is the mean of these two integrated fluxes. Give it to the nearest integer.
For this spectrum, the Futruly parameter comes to 1026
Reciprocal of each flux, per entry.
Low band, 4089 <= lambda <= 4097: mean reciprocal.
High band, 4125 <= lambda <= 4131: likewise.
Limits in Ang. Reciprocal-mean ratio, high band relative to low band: 1.03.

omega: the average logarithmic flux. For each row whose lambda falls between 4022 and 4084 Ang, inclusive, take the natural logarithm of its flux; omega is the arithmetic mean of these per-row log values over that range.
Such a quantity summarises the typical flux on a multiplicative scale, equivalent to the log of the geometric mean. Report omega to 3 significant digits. 3.20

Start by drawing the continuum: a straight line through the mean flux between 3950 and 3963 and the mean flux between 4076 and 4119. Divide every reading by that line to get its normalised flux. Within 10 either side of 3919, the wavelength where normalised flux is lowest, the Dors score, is 3927.73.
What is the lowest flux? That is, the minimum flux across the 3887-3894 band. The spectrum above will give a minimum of 25.76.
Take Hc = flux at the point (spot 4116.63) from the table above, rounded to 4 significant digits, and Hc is 25.88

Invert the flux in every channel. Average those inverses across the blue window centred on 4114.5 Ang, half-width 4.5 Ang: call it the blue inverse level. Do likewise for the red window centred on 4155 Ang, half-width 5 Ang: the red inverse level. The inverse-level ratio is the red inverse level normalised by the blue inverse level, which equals 1.01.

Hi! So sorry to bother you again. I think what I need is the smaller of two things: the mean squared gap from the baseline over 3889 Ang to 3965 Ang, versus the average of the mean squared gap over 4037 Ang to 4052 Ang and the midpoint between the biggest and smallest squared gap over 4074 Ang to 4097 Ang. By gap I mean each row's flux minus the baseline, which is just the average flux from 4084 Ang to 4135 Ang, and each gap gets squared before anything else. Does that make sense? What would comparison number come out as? 4.6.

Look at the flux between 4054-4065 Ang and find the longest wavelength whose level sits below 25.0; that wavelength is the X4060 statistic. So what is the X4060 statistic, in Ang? 4062.02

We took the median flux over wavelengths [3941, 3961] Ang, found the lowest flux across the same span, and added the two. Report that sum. 50.7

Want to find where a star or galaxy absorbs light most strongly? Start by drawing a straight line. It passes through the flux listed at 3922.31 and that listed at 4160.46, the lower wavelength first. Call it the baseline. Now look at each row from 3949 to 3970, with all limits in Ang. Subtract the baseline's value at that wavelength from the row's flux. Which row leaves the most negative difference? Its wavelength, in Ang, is 3951.32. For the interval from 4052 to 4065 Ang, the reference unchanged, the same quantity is 4062.02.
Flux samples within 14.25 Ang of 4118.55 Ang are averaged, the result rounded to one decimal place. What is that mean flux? 24.2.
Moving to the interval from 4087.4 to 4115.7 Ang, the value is 24.4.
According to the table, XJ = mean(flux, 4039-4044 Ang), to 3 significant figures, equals 24.4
